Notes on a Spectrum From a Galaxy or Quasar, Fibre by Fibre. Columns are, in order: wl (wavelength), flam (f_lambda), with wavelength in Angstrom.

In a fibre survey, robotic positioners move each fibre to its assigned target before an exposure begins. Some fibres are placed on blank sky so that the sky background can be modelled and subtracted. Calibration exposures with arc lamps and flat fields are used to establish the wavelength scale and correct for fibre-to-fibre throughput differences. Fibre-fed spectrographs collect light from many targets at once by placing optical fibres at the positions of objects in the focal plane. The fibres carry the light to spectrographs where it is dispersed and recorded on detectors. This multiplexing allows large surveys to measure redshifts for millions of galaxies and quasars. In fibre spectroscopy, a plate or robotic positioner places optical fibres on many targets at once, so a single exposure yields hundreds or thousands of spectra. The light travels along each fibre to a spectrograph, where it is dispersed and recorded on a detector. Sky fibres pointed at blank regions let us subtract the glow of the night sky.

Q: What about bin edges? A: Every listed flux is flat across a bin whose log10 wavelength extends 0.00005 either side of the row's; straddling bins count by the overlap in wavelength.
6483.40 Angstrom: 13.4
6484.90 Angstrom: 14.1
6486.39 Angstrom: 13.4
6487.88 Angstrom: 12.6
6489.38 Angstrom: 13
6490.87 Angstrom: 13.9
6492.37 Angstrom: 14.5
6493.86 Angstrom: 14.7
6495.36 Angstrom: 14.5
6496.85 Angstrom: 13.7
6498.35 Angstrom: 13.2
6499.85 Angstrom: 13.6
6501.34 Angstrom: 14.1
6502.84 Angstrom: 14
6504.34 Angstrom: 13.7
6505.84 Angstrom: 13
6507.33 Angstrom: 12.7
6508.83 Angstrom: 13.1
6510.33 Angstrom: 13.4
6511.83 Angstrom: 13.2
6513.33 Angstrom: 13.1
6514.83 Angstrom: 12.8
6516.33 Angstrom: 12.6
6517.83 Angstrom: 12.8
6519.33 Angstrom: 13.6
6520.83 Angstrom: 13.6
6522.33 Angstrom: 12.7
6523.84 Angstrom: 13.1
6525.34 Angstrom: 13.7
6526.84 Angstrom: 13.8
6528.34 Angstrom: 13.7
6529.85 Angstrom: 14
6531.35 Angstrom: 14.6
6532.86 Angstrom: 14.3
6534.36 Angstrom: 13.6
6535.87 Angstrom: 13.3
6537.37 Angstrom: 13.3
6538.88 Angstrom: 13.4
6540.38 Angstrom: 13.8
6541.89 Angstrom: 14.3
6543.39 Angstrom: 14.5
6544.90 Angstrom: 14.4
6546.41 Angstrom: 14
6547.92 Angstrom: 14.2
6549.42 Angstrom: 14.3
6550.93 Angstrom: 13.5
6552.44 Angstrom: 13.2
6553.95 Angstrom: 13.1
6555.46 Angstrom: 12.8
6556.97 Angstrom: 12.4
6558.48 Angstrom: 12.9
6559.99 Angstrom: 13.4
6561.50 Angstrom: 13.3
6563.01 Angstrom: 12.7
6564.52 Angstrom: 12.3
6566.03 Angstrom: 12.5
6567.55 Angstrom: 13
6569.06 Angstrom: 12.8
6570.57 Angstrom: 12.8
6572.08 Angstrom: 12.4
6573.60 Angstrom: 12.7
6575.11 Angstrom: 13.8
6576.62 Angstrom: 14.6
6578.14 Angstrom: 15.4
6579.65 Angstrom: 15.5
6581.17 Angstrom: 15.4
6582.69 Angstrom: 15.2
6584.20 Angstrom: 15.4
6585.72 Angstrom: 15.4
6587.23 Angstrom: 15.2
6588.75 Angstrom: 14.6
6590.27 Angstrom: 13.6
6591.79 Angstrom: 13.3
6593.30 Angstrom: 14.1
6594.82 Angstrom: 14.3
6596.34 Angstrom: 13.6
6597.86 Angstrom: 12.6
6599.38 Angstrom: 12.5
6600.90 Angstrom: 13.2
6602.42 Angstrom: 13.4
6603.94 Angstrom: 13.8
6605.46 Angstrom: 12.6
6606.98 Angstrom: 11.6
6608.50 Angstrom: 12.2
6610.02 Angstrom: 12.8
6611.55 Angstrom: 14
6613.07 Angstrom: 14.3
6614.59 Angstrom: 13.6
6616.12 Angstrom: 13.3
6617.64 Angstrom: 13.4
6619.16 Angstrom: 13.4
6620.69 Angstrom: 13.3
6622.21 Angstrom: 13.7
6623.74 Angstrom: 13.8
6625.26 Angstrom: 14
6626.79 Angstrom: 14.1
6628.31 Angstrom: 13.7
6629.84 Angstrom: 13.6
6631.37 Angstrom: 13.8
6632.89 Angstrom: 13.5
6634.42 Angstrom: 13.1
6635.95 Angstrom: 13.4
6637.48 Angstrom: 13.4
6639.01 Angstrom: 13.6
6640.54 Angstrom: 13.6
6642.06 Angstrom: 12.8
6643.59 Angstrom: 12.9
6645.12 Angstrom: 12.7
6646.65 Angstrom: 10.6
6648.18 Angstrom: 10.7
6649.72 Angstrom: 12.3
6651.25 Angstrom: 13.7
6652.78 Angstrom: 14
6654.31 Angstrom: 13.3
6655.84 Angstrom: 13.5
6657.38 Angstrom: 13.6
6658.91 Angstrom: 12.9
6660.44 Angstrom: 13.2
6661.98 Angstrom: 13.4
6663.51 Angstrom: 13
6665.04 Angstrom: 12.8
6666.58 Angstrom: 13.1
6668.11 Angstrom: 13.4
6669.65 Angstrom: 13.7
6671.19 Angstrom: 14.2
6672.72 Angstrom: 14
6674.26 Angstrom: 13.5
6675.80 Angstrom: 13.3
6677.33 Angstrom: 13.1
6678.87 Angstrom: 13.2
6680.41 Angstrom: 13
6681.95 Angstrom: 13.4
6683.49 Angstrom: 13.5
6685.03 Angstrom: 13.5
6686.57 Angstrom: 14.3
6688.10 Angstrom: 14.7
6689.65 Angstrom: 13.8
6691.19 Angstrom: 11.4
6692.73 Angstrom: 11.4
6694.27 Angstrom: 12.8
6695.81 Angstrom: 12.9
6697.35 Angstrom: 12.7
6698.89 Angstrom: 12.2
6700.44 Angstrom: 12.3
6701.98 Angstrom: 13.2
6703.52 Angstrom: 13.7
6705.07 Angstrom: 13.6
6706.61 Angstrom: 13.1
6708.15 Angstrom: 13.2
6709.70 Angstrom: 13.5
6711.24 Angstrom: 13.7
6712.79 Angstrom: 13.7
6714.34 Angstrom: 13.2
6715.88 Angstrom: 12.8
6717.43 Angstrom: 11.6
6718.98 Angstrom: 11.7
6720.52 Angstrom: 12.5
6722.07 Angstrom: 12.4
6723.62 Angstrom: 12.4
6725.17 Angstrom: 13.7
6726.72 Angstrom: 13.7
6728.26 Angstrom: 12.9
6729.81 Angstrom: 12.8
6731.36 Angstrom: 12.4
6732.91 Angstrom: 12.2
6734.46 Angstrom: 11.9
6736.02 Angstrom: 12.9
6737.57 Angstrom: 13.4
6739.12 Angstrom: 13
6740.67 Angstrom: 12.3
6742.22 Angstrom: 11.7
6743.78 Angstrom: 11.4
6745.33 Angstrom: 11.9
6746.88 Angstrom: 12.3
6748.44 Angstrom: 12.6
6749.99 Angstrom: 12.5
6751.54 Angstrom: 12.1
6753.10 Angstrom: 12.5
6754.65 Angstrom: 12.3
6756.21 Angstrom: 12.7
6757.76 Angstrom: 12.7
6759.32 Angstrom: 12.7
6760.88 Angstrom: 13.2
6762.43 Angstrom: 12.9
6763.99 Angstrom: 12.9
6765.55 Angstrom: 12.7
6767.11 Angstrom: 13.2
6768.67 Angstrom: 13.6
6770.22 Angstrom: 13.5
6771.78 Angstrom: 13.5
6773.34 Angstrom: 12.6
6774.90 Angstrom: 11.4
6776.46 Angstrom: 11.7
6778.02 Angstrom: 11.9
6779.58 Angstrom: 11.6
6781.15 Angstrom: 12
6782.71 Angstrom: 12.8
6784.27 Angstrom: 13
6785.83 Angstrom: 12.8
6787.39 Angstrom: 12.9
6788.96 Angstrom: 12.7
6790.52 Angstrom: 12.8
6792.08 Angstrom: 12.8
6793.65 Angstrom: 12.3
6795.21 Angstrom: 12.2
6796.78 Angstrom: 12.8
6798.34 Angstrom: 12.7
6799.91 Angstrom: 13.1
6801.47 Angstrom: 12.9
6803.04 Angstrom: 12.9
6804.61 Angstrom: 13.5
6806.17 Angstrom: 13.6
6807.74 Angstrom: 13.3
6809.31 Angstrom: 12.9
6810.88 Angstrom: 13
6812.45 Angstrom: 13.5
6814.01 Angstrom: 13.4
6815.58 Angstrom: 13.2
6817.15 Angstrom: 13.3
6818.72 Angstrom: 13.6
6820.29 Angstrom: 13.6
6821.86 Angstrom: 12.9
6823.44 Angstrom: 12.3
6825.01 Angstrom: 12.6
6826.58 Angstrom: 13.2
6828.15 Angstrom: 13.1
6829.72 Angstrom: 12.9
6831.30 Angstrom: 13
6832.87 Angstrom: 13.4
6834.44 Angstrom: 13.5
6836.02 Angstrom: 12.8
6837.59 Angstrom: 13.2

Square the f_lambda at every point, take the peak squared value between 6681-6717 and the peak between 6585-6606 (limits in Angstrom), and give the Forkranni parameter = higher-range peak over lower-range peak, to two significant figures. 0.91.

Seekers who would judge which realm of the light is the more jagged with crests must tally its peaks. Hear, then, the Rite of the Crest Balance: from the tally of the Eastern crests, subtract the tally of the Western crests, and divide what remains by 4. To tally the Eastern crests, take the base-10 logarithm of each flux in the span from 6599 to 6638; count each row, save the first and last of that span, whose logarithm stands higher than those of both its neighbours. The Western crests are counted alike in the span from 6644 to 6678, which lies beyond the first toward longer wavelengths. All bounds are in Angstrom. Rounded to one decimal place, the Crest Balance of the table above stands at 0.0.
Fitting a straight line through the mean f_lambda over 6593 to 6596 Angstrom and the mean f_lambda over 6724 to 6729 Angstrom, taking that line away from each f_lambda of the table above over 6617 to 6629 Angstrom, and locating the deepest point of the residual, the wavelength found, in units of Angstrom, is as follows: 6620.69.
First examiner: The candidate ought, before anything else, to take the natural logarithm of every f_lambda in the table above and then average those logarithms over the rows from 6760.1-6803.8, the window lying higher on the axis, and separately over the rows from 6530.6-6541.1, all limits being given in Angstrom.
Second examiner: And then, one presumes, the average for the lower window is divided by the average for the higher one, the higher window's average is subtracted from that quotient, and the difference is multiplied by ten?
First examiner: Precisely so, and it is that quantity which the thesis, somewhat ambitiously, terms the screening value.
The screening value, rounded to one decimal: -15.1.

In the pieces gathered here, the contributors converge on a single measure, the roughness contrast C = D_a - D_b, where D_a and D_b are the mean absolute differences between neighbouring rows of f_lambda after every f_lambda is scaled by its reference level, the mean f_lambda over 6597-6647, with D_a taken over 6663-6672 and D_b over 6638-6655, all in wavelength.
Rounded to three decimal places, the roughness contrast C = -0.031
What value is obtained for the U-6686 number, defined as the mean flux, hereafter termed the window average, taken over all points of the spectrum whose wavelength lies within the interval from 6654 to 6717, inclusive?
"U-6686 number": 13.2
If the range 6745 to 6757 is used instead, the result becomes 12.4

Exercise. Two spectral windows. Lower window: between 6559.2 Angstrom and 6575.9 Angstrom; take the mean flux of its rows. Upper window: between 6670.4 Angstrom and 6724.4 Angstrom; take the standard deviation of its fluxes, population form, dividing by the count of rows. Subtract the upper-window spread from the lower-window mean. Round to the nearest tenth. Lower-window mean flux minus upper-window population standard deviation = 12.1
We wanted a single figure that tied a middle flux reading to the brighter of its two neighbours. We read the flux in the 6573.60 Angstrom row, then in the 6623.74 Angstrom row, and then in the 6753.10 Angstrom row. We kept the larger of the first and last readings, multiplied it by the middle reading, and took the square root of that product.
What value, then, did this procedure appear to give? 13.2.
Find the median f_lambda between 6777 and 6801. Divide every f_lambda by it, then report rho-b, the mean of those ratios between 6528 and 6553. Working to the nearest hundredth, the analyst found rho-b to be 1.09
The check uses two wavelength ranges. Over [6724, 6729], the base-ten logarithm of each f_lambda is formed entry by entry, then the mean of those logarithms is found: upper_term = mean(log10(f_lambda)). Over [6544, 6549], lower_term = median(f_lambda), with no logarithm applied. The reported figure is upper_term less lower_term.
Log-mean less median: -13.1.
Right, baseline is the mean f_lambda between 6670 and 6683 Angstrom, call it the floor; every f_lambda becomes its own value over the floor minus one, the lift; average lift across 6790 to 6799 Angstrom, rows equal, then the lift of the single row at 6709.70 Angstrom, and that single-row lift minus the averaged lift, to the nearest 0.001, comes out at 0.067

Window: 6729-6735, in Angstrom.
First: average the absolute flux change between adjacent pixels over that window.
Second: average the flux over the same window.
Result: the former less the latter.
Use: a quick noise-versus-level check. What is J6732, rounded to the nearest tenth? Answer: -12.0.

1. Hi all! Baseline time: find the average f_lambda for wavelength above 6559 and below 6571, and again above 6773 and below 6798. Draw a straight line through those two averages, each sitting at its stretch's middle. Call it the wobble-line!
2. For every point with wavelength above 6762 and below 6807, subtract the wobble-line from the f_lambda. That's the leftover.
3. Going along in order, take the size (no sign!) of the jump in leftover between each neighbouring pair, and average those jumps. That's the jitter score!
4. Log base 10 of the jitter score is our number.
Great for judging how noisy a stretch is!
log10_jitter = -0.51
